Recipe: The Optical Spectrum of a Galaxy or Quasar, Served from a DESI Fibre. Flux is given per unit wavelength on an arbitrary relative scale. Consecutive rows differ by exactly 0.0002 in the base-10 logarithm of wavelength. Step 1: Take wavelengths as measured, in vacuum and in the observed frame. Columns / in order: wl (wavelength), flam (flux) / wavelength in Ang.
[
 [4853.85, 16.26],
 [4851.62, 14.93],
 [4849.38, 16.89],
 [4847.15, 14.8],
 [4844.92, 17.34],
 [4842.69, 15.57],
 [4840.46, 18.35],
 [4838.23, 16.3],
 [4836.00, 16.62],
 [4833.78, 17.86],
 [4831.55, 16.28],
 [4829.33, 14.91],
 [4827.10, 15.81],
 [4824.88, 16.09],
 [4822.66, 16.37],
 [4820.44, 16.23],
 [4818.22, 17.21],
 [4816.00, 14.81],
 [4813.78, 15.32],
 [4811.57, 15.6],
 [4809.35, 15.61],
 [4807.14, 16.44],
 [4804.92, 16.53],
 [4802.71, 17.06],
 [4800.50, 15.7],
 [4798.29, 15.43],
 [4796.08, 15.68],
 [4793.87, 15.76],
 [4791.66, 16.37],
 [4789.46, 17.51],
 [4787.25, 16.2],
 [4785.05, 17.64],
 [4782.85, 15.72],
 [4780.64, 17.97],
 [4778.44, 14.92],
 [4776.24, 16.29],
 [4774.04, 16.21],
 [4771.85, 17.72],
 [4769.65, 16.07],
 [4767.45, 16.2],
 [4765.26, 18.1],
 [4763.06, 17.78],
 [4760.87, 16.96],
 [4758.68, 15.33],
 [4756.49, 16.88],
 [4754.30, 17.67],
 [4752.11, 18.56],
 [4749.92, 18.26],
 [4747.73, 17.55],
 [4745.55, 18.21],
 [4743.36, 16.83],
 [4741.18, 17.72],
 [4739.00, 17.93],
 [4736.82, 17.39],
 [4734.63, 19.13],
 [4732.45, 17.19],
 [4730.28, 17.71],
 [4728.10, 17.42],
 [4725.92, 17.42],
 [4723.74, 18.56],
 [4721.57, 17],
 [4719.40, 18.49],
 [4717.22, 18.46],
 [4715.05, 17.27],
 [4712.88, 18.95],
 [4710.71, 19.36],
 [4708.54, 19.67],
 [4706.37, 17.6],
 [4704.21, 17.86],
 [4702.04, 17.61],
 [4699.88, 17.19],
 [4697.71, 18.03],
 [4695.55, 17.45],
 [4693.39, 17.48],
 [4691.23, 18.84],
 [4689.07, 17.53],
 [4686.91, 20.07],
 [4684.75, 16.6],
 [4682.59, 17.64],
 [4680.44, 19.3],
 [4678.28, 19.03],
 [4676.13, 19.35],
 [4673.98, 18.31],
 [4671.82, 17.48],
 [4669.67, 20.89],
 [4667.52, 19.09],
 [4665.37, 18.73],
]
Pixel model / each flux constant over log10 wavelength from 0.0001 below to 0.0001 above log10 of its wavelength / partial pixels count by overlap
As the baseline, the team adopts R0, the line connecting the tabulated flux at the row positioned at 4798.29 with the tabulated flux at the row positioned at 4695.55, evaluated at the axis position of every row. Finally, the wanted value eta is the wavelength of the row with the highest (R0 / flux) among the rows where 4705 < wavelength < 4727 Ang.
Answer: 4721.57 Ang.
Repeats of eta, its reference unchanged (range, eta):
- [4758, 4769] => 4758.68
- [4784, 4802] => 4798.29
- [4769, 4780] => 4778.44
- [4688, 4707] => 4699.88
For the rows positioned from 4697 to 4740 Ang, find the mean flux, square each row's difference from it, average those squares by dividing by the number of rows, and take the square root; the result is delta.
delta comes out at 0.77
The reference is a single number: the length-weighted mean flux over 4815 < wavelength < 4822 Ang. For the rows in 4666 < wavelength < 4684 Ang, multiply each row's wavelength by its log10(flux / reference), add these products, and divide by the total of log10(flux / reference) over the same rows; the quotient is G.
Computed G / 4674.5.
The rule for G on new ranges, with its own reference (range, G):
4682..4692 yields 4687.6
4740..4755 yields 4748.3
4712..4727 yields 4718.9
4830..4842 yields 4837.2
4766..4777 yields 4772.2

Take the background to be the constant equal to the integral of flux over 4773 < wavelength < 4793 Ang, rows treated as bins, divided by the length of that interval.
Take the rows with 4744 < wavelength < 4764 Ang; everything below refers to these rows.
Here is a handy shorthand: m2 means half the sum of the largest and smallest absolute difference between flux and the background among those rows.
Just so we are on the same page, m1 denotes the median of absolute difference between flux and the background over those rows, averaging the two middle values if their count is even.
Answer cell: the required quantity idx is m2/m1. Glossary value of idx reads 1.00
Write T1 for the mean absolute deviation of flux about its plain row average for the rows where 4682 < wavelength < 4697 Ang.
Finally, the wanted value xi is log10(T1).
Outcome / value -0.06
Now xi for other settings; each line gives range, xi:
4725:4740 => -0.35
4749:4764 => -0.09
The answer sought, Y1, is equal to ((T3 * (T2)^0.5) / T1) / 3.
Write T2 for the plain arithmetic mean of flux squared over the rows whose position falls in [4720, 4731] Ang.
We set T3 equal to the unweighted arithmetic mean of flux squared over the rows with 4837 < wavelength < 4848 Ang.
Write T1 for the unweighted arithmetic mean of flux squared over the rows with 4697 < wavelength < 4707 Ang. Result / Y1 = 5.1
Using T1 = 312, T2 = 311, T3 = 273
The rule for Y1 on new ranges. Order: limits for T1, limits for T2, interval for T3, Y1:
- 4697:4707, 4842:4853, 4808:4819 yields 4.2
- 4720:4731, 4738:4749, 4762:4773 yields 5.6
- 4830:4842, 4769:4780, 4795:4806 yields 4.8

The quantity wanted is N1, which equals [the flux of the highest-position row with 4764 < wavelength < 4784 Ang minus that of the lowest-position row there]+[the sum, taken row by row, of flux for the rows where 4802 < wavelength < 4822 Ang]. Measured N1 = 142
